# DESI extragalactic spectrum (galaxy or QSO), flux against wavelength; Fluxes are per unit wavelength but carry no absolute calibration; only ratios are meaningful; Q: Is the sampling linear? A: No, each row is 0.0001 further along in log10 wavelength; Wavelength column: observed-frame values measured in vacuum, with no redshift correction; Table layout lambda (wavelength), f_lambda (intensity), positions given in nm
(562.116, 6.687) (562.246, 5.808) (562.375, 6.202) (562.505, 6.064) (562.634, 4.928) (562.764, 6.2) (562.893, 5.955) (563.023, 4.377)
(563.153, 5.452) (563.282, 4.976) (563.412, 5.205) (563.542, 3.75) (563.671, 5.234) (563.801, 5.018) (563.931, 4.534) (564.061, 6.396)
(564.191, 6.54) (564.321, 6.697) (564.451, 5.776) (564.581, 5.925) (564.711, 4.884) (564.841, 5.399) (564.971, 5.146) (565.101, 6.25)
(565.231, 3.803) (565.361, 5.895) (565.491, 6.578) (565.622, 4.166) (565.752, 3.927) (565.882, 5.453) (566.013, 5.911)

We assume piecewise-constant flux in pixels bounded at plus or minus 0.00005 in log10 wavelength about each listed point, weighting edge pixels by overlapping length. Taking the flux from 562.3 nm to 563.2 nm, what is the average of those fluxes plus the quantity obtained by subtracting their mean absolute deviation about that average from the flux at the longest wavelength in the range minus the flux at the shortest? 4.27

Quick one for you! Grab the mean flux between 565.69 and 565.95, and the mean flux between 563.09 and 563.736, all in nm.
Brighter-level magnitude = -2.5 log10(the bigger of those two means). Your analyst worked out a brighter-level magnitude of -1.73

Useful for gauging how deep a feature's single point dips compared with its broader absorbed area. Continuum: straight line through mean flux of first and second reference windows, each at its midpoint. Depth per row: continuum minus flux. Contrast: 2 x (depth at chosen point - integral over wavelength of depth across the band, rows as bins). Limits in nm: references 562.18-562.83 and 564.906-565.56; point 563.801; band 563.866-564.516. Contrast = 1.8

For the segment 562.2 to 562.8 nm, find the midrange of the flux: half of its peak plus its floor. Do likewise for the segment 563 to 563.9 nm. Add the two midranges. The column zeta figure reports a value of 10.2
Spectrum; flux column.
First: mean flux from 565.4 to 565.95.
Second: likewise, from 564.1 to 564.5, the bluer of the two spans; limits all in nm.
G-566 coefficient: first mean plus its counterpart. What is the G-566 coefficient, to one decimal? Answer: 11.4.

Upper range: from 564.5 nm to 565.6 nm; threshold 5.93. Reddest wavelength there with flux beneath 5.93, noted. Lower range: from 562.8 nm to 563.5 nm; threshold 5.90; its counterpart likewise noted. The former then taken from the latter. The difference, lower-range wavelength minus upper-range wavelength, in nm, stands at -1.95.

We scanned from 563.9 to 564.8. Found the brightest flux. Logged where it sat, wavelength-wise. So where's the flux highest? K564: 564.321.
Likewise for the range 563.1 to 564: 563.153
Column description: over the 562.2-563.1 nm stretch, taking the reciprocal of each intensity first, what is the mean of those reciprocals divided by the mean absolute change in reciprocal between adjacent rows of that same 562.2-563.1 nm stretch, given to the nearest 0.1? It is 6.7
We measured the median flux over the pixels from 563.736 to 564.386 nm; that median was 6.40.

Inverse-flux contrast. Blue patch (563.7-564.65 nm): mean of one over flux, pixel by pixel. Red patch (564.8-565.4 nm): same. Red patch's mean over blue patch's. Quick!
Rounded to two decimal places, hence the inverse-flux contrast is 1.12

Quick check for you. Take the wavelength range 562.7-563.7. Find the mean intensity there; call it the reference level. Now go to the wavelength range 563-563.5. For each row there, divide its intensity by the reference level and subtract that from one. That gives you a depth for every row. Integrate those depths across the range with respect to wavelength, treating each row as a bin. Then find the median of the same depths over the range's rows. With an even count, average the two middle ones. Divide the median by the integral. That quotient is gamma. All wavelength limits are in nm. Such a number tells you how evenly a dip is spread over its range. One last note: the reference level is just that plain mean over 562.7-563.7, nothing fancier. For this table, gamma 0.7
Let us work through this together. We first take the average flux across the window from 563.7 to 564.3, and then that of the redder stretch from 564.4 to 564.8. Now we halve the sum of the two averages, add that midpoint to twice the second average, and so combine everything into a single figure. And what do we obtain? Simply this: 16.6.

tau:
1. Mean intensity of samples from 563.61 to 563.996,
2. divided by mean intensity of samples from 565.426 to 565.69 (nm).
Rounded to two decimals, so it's 0.92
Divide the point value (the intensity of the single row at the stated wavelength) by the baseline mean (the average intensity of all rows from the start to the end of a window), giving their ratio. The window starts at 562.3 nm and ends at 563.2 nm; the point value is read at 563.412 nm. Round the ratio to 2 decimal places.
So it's 0.93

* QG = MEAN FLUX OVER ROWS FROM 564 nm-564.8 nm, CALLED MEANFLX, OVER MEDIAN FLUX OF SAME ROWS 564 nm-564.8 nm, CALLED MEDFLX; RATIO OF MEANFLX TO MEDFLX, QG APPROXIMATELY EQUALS 0.98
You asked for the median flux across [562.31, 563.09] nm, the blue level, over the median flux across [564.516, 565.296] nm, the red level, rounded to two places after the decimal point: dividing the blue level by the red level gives 1.14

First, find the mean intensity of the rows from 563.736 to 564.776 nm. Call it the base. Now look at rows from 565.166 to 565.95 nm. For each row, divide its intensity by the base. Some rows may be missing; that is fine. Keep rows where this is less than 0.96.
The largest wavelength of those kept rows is 565.882 nm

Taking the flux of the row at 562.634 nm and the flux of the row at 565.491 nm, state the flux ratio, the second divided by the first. 1.33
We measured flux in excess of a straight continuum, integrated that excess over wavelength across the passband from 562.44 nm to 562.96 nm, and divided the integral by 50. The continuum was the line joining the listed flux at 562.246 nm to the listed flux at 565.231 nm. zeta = 0.0029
